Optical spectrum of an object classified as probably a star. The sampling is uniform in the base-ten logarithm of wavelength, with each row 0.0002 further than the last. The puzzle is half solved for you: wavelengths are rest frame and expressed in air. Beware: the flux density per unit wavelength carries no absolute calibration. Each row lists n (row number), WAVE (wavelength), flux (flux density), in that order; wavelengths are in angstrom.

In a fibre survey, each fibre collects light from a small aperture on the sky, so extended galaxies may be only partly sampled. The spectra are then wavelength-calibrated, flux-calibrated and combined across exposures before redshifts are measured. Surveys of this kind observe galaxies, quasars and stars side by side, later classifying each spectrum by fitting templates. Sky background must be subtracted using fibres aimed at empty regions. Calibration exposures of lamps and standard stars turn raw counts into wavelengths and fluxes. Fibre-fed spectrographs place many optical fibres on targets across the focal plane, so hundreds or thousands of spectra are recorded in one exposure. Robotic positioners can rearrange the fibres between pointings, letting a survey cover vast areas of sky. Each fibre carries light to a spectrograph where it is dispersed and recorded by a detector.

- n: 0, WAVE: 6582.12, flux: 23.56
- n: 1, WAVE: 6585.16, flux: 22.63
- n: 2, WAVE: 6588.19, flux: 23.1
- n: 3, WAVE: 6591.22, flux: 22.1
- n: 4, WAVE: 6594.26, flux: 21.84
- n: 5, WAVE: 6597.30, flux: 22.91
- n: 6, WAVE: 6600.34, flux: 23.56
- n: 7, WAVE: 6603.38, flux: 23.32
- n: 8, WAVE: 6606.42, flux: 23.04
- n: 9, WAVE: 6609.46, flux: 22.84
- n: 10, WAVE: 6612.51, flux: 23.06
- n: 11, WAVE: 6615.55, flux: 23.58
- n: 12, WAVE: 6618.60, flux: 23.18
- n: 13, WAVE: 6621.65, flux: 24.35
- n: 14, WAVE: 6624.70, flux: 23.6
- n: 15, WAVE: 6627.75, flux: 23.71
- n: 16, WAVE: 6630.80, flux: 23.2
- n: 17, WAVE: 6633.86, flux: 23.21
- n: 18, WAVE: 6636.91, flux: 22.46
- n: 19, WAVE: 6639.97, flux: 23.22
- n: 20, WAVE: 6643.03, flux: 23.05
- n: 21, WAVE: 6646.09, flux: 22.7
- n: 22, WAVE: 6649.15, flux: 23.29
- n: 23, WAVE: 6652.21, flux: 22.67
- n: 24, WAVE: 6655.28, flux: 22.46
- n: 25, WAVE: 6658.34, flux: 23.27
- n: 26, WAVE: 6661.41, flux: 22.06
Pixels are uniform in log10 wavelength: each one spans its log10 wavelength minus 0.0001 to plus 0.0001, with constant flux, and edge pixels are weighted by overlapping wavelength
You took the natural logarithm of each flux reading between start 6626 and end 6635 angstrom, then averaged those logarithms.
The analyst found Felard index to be 3.15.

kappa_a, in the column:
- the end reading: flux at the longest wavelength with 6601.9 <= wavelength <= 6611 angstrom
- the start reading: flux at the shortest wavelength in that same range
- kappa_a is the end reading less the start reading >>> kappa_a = -0.48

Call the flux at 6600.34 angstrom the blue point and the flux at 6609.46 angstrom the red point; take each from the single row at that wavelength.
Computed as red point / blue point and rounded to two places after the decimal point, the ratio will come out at 0.97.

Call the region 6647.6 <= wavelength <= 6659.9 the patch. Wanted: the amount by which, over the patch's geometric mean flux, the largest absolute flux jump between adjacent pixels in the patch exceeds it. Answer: -22.1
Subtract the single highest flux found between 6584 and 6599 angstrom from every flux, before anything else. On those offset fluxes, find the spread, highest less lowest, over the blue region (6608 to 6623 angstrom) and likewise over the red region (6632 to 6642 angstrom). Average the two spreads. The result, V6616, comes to 1.1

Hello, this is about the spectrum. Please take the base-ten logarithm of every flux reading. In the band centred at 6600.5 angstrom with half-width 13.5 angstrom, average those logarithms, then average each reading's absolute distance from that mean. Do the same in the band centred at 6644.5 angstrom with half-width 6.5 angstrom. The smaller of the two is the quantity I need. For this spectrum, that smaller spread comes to 0.0036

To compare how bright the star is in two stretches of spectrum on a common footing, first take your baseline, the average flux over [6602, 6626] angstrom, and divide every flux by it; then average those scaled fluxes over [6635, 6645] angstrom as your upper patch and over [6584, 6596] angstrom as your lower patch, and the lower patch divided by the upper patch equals 0.979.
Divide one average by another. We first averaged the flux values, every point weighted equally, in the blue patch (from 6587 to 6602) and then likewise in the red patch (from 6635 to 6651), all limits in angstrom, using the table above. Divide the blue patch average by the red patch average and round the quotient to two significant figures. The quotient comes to 0.99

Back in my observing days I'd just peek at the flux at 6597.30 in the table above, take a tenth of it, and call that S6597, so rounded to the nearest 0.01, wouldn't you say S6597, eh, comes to 2.29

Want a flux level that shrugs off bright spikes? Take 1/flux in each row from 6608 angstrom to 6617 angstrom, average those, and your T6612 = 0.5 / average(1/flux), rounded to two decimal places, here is 11.58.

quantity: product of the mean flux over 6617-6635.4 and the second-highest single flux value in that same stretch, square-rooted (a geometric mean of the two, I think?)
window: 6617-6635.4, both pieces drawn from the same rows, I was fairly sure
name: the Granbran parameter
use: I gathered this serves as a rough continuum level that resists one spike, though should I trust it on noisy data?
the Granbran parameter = 23.6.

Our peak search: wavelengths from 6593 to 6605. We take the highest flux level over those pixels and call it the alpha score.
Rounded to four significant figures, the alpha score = 23.56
